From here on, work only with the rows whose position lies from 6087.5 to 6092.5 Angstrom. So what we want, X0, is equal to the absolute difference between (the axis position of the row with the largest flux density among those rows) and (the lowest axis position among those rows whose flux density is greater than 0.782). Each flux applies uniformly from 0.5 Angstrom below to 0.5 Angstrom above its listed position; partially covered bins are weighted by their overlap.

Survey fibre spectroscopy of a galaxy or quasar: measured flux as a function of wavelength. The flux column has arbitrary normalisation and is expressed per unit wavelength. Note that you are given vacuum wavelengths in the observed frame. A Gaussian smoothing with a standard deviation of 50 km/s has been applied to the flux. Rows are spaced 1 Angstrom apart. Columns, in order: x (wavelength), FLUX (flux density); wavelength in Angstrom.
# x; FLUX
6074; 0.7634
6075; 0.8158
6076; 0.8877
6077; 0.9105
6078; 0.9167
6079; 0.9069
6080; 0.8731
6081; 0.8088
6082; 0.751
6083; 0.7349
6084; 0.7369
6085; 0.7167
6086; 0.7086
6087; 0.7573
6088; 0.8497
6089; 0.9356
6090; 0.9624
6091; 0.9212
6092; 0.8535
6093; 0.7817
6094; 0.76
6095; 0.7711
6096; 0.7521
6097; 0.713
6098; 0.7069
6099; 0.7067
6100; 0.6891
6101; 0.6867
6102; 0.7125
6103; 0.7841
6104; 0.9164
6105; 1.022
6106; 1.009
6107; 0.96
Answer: 2 Angstrom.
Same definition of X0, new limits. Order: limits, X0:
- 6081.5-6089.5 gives 1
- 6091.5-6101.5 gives 0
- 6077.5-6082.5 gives 0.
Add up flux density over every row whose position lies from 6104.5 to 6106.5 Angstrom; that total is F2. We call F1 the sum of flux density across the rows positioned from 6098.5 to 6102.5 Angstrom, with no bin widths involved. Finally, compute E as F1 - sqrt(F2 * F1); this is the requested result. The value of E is 0.4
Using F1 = 2.8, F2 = 2.0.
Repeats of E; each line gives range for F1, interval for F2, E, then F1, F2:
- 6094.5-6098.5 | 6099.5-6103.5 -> 0.0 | 2.9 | 2.9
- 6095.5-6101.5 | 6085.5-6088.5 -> 1.1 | 4.3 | 2.3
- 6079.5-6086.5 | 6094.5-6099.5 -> 0.9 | 5.3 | 3.6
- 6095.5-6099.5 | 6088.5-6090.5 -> 0.5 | 2.9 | 1.9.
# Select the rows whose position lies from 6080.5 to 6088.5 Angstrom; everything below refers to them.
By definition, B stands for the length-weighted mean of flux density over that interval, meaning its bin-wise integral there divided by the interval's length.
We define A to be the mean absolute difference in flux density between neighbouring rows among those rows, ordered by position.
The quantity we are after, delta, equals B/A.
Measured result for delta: 22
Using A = 0.035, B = 0.76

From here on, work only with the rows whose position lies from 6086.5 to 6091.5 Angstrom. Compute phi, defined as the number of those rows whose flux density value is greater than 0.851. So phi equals 3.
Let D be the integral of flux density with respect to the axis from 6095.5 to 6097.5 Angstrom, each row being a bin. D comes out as 1.47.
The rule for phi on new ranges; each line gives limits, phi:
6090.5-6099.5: 2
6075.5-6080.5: 5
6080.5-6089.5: 1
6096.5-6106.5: 3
